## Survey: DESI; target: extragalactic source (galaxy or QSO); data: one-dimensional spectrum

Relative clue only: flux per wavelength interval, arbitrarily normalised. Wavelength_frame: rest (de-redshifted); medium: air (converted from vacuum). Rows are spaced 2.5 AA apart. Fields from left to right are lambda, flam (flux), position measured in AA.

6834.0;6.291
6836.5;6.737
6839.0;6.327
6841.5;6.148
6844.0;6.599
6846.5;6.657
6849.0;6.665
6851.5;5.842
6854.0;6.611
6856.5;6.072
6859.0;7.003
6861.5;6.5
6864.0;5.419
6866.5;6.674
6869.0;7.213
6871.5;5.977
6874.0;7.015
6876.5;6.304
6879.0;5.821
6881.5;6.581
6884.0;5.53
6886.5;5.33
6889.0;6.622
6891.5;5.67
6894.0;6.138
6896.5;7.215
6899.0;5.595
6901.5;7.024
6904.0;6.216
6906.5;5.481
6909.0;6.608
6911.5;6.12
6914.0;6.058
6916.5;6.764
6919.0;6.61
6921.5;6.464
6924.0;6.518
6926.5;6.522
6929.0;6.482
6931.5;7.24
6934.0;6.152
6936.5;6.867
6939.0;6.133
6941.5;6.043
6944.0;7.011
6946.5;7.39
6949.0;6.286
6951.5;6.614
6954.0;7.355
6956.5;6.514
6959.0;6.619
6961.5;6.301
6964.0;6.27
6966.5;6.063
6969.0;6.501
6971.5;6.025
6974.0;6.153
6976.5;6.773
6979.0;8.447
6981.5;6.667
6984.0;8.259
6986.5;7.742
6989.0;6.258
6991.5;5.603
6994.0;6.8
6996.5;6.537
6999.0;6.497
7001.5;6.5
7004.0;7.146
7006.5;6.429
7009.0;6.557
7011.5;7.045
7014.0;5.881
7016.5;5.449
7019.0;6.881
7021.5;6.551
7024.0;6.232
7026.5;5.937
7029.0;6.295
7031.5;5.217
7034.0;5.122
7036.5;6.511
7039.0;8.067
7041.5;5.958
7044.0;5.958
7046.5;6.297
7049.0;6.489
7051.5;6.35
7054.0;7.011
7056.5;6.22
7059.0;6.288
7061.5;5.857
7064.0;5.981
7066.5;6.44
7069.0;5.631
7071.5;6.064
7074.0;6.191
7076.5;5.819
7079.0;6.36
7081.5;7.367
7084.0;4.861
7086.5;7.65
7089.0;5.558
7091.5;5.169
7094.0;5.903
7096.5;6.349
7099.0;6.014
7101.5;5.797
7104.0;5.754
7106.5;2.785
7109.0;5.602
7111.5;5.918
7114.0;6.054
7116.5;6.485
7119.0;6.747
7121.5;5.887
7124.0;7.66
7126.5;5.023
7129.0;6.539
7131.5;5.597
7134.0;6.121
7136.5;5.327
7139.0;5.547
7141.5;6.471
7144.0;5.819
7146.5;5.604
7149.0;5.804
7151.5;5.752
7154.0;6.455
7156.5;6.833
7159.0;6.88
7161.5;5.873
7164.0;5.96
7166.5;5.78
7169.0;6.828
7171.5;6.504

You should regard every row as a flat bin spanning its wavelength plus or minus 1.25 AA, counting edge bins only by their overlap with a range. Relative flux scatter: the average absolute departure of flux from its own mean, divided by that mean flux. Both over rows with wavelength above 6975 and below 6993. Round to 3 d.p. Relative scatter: 0.126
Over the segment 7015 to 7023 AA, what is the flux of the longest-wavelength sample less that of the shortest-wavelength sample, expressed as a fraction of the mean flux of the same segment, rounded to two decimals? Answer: 0.18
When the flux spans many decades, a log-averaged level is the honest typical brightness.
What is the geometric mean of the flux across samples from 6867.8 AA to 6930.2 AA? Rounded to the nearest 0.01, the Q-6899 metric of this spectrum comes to 6.29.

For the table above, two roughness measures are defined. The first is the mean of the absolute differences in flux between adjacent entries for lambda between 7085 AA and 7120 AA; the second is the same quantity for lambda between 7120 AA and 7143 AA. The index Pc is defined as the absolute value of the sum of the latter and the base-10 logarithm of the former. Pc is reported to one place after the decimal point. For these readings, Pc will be 1.1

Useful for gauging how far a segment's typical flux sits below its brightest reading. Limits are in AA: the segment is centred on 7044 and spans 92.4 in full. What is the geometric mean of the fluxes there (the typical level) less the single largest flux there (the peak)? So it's -1.8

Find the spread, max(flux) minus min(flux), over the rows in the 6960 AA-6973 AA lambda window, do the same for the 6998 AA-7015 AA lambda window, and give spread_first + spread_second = 1.7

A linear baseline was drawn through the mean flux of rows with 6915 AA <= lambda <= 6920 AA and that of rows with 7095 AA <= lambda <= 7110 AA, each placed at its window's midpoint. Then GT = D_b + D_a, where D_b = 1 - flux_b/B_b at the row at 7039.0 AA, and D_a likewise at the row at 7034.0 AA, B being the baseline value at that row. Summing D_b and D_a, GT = -0.26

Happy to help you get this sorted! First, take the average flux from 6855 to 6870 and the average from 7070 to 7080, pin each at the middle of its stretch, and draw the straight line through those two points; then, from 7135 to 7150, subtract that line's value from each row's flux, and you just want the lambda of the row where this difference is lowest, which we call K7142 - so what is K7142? 7136.5 AA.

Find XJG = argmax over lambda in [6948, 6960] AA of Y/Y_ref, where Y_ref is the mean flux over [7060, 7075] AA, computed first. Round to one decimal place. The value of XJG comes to 6954.0 AA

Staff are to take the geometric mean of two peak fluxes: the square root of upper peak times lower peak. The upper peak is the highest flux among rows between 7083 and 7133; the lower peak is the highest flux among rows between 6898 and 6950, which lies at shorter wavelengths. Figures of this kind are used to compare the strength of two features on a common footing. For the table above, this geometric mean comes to 7.52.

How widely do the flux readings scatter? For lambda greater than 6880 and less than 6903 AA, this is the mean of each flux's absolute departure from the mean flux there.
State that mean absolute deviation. 0.60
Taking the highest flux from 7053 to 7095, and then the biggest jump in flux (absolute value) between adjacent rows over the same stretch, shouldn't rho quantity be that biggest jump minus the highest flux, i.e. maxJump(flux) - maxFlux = -4.86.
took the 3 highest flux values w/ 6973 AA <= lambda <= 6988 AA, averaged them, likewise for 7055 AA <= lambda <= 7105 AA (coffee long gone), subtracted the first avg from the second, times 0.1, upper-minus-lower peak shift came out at -0.100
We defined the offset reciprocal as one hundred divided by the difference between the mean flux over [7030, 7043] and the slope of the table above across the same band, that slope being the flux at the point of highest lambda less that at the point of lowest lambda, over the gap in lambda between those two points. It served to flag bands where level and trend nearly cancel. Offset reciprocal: 16.4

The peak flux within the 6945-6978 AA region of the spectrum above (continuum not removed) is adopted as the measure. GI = 7.39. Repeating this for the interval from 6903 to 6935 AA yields 7.24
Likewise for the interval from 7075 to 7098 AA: 7.65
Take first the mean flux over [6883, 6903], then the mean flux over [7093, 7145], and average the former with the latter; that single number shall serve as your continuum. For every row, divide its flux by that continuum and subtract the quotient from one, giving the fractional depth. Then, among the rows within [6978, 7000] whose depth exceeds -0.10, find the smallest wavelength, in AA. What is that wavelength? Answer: 6989.0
